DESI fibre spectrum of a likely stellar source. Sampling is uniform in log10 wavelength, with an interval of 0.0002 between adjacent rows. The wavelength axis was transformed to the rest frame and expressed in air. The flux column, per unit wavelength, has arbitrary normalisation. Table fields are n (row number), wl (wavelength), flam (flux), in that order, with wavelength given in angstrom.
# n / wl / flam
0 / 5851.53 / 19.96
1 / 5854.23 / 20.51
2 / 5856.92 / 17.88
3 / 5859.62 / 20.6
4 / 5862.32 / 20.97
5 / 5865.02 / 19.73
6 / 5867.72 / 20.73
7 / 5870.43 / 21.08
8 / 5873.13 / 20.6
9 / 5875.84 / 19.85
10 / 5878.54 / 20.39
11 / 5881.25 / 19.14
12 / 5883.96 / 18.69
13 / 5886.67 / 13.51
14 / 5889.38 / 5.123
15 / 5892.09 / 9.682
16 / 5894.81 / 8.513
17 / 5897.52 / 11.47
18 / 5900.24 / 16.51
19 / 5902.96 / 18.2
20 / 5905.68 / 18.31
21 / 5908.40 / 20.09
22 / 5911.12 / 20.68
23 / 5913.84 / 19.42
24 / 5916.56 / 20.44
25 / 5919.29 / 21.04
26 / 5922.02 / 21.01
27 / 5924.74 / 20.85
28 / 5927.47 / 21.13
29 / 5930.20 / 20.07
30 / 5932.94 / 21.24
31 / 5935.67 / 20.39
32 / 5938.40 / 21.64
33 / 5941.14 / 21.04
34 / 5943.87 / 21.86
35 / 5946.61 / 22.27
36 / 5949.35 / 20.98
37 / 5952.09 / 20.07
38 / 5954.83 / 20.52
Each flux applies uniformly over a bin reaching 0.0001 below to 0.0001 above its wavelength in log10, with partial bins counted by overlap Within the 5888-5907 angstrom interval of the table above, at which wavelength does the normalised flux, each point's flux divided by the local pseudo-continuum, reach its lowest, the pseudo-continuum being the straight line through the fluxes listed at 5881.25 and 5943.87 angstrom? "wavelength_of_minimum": 5889.38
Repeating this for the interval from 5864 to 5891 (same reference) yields 5889.38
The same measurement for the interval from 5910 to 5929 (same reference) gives 5913.84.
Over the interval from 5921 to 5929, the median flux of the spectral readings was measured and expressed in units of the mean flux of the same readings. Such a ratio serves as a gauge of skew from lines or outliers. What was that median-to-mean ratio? 1.00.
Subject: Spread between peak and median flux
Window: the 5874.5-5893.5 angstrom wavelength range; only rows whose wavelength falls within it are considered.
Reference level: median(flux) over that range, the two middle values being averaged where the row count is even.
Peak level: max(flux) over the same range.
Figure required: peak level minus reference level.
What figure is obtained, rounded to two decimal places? 1.70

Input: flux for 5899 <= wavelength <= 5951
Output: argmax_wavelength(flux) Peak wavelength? 5946.61 angstrom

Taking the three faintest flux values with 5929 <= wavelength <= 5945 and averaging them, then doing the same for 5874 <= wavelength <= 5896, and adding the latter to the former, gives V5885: 28.3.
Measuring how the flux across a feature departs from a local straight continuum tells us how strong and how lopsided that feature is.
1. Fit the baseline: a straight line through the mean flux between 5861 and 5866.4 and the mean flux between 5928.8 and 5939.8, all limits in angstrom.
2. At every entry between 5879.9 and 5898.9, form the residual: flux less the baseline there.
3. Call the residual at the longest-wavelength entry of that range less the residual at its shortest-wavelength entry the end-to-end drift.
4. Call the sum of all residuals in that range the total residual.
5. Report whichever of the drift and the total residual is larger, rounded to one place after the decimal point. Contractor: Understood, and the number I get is -7.8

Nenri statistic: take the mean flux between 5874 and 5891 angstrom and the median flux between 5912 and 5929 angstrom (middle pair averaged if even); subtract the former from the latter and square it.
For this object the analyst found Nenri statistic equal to 23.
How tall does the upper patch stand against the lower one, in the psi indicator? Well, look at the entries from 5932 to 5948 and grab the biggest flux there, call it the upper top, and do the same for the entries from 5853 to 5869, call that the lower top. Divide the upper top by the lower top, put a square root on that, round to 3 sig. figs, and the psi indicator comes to 1.03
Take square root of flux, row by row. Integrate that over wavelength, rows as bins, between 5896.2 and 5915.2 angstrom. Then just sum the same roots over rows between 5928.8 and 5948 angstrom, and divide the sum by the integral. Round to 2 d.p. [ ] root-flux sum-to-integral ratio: 0.40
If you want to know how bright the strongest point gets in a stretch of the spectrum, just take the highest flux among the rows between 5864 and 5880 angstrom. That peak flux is 21.08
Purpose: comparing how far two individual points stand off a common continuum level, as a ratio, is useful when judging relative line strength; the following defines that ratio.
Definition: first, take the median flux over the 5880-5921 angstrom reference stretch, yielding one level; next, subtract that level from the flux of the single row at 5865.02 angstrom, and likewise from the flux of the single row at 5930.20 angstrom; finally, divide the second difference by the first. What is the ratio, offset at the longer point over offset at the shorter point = 1.2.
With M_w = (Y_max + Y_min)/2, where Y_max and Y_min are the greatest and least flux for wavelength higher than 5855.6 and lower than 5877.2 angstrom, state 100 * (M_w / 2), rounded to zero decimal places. 974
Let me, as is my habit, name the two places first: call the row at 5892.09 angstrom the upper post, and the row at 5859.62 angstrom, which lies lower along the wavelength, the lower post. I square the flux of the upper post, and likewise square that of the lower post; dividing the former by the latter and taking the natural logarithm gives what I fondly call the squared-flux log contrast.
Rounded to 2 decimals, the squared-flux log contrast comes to -1.51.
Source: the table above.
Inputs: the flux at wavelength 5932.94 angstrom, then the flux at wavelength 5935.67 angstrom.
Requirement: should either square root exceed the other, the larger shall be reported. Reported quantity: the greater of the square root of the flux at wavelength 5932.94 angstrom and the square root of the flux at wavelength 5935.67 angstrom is 4.61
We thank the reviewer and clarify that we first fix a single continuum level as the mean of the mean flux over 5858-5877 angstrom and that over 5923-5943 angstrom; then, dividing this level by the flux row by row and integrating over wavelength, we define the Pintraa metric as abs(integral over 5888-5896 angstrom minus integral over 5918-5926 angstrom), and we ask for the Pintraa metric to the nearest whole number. 15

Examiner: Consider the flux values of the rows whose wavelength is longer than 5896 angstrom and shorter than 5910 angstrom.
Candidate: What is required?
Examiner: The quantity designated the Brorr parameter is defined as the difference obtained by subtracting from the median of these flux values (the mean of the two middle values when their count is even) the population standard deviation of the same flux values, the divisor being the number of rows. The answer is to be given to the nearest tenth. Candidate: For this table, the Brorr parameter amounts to 15.3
